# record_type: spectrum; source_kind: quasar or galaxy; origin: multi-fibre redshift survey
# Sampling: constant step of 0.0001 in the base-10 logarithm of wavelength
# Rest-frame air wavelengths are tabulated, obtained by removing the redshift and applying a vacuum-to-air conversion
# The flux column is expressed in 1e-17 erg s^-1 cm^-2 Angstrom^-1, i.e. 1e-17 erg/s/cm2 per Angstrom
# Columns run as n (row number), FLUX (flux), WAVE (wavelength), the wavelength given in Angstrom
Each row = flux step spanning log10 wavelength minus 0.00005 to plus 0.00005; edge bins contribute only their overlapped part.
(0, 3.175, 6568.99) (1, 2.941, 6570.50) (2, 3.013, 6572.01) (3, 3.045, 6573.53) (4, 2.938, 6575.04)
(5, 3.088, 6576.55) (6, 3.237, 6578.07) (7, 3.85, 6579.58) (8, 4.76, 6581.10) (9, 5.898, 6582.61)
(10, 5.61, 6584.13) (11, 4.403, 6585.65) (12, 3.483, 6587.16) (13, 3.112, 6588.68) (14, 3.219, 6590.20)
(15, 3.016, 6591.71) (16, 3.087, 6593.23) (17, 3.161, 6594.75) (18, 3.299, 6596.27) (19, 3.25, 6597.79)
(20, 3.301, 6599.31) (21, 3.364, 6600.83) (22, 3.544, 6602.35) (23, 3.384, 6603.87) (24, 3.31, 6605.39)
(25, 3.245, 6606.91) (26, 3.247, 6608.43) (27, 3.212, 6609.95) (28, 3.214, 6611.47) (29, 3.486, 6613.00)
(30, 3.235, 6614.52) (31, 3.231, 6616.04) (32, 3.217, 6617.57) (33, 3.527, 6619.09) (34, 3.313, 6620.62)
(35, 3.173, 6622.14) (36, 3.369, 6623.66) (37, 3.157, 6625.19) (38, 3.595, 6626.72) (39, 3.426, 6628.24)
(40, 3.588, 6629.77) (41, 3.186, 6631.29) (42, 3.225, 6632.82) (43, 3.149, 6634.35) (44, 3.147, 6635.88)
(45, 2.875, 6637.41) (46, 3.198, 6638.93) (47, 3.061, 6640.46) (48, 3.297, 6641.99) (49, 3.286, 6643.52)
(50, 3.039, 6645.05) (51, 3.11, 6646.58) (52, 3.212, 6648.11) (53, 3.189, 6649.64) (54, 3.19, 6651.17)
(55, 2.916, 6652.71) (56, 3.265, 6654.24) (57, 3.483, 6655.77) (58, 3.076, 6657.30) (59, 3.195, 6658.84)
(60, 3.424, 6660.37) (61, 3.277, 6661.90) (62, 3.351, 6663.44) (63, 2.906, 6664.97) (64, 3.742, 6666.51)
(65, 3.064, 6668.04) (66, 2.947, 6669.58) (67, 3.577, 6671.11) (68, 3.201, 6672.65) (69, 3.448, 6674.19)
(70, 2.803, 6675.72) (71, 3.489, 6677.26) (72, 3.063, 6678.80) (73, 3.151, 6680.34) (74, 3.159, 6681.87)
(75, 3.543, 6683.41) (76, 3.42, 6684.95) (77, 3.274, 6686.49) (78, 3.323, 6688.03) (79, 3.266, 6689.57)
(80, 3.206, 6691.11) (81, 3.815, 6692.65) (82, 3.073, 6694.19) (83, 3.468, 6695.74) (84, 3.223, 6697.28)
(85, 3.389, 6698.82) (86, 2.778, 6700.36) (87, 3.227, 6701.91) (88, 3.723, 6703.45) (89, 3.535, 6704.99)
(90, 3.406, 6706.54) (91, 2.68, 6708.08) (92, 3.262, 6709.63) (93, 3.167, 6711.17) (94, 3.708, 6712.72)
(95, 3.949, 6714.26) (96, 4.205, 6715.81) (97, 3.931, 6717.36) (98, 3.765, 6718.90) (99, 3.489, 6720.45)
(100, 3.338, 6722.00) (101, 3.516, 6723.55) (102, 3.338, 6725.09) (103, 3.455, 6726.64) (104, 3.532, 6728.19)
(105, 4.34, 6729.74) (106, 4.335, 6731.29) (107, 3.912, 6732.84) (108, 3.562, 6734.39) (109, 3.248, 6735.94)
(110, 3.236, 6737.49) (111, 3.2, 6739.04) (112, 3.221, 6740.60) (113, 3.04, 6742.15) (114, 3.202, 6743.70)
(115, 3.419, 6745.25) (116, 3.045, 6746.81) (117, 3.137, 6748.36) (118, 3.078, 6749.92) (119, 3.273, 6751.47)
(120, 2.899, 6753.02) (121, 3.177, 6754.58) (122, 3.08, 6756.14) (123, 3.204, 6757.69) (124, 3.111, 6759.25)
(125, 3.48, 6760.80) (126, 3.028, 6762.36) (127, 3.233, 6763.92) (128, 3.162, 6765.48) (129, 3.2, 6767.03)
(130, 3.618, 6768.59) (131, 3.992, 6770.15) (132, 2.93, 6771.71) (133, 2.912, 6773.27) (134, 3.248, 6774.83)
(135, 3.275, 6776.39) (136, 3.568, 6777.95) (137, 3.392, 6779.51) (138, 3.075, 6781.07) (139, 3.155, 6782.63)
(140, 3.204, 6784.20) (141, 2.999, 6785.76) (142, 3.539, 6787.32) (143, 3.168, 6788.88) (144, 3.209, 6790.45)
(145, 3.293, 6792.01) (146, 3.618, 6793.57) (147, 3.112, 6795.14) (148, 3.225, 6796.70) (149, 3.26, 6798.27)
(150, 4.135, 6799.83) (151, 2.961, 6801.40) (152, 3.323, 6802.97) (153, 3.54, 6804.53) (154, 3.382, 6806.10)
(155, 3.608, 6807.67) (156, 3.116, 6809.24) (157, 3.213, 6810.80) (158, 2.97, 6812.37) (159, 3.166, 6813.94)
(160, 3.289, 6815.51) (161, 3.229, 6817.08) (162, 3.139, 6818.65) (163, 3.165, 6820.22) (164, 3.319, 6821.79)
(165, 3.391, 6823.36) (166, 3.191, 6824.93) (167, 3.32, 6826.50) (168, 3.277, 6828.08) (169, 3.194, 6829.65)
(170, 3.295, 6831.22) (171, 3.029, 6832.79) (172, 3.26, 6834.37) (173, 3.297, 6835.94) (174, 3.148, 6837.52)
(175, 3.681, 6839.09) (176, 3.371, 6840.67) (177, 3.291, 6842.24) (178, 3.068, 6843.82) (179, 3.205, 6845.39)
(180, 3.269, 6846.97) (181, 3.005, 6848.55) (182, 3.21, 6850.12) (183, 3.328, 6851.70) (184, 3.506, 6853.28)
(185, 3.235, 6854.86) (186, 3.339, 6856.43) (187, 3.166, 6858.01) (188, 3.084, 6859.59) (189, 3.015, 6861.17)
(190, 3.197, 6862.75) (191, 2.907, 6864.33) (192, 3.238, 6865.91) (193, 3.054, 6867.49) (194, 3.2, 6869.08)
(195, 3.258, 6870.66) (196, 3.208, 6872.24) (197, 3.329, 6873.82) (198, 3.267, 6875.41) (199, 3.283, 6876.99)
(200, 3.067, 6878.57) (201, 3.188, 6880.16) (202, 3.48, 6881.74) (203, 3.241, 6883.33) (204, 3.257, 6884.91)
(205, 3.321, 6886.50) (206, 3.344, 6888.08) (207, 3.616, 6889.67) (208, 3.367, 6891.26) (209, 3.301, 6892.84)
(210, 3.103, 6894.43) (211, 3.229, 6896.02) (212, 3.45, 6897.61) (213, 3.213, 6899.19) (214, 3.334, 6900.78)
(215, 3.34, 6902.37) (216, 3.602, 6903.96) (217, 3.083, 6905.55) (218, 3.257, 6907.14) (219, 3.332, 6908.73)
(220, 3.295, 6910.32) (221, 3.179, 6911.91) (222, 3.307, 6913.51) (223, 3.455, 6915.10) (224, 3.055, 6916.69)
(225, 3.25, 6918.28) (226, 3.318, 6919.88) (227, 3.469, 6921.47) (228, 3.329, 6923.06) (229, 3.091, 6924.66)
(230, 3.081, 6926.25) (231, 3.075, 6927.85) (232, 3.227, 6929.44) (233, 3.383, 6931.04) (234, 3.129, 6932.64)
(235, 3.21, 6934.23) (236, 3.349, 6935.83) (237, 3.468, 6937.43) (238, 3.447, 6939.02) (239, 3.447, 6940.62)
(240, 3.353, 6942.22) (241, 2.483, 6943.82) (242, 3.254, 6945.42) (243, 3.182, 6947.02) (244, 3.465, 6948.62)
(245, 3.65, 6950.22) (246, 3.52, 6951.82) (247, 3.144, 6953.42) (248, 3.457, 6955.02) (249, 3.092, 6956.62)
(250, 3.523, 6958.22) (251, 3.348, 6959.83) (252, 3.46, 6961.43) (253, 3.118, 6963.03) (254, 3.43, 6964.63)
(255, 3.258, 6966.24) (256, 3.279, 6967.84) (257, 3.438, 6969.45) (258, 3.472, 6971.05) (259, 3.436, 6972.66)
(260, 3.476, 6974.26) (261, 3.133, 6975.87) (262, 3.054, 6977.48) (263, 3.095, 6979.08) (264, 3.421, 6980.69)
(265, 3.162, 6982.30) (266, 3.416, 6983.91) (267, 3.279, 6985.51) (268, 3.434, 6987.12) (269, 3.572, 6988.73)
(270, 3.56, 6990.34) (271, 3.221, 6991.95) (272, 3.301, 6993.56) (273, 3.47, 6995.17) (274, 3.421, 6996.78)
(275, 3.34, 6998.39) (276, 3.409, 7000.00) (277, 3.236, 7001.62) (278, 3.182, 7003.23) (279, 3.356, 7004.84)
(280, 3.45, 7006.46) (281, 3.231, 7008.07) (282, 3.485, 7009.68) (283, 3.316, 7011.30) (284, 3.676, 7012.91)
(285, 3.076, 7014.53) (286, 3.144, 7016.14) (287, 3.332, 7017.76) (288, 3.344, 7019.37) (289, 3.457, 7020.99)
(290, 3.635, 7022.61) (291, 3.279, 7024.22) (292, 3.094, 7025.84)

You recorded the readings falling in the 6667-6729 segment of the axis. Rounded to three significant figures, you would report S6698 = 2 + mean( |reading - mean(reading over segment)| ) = 2.25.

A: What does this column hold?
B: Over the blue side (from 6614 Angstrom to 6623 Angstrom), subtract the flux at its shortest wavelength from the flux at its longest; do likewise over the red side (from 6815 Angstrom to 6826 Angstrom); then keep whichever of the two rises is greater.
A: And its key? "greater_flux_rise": -0.1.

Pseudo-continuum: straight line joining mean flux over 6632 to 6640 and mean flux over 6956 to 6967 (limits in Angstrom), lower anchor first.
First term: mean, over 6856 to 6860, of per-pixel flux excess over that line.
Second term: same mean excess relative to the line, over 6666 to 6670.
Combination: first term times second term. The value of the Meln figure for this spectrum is -0.007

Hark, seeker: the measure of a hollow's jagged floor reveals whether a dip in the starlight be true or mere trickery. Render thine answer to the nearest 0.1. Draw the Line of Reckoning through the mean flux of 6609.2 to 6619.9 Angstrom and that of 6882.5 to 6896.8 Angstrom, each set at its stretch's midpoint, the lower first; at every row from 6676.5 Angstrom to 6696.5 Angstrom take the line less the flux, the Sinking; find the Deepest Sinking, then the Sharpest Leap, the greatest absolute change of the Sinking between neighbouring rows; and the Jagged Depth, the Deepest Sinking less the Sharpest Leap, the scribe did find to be -0.5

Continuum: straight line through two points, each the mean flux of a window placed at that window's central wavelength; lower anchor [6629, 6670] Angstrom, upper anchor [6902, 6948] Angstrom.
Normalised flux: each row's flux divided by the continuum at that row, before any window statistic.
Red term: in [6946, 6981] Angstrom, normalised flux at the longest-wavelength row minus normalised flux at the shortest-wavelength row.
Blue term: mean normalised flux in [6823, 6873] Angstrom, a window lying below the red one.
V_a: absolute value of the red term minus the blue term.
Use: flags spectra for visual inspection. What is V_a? 0.92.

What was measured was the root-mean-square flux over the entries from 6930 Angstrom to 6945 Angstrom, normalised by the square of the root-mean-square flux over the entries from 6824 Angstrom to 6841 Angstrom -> 0.30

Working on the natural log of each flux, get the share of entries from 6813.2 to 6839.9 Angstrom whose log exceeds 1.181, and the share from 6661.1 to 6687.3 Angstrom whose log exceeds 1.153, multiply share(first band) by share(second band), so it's 0.31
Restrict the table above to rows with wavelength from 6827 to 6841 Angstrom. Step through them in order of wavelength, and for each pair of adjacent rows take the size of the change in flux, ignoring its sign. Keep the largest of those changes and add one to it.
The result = 1.53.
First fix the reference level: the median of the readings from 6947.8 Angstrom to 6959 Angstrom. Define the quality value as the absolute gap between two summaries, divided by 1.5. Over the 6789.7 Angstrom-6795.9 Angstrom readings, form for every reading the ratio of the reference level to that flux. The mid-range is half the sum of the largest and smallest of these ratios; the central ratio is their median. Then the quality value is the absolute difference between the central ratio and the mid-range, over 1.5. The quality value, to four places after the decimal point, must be 0.0203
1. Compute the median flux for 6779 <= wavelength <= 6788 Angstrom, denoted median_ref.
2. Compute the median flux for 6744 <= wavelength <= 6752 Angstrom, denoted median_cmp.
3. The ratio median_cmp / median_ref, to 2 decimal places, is 0.99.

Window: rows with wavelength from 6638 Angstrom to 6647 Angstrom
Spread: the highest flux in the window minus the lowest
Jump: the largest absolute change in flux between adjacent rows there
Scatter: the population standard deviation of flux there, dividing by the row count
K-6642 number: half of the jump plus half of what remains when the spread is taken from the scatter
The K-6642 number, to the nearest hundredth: 0.05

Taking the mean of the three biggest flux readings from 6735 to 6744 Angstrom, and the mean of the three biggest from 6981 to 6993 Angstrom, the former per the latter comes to 0.92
